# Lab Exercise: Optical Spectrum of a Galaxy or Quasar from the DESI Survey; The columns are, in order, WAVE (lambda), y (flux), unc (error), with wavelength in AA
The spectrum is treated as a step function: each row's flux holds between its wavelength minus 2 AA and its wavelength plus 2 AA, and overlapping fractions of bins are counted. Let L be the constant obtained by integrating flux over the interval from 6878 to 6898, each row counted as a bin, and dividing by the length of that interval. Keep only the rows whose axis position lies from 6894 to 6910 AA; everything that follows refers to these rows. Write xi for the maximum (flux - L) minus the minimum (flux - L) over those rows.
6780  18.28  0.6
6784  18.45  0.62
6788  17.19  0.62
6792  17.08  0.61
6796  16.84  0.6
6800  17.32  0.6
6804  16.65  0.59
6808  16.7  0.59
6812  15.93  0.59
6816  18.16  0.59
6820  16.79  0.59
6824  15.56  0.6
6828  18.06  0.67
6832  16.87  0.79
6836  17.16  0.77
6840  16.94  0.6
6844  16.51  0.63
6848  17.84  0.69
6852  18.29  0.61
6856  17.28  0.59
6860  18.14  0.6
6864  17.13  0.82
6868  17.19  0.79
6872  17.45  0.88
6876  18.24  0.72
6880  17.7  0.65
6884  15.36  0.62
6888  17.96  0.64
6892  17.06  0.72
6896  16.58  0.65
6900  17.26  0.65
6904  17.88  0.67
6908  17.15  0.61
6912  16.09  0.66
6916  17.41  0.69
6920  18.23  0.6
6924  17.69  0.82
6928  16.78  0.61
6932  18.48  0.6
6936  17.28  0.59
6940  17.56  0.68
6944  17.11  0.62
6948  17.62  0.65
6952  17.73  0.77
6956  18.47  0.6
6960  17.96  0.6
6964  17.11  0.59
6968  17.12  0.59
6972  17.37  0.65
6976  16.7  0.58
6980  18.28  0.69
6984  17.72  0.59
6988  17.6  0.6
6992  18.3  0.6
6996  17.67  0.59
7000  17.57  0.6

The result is 1.3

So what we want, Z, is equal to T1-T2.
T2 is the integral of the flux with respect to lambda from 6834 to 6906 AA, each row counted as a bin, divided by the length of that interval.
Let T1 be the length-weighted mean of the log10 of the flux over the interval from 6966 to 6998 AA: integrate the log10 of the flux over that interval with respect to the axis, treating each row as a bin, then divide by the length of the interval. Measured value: -16.09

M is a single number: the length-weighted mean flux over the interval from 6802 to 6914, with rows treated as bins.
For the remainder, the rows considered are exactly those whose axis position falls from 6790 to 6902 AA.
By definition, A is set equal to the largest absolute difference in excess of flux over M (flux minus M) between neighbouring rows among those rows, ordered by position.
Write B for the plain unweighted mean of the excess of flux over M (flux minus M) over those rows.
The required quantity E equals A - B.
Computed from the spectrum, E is 2.6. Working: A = 2.60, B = 0.00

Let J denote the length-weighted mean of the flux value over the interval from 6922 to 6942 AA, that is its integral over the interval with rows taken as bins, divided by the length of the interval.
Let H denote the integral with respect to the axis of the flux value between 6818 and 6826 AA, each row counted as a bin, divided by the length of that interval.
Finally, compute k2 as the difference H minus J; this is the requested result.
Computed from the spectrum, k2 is -1.4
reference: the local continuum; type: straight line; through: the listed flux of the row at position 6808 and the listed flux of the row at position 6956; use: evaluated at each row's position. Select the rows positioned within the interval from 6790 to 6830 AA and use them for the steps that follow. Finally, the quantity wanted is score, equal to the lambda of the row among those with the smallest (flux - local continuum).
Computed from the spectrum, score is 6824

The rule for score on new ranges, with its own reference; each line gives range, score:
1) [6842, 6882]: 6844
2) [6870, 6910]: 6884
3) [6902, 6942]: 6912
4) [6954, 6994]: 6976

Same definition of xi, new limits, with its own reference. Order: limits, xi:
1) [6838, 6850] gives 1.3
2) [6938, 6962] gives 1.4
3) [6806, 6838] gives 2.6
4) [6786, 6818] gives 2.2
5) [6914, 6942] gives 1.7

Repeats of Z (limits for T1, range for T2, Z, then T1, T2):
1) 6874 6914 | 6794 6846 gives -15.65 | 1.23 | 16.9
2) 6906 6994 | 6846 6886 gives -16.22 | 1.24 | 17.5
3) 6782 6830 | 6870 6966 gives -16.19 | 1.23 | 17.4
